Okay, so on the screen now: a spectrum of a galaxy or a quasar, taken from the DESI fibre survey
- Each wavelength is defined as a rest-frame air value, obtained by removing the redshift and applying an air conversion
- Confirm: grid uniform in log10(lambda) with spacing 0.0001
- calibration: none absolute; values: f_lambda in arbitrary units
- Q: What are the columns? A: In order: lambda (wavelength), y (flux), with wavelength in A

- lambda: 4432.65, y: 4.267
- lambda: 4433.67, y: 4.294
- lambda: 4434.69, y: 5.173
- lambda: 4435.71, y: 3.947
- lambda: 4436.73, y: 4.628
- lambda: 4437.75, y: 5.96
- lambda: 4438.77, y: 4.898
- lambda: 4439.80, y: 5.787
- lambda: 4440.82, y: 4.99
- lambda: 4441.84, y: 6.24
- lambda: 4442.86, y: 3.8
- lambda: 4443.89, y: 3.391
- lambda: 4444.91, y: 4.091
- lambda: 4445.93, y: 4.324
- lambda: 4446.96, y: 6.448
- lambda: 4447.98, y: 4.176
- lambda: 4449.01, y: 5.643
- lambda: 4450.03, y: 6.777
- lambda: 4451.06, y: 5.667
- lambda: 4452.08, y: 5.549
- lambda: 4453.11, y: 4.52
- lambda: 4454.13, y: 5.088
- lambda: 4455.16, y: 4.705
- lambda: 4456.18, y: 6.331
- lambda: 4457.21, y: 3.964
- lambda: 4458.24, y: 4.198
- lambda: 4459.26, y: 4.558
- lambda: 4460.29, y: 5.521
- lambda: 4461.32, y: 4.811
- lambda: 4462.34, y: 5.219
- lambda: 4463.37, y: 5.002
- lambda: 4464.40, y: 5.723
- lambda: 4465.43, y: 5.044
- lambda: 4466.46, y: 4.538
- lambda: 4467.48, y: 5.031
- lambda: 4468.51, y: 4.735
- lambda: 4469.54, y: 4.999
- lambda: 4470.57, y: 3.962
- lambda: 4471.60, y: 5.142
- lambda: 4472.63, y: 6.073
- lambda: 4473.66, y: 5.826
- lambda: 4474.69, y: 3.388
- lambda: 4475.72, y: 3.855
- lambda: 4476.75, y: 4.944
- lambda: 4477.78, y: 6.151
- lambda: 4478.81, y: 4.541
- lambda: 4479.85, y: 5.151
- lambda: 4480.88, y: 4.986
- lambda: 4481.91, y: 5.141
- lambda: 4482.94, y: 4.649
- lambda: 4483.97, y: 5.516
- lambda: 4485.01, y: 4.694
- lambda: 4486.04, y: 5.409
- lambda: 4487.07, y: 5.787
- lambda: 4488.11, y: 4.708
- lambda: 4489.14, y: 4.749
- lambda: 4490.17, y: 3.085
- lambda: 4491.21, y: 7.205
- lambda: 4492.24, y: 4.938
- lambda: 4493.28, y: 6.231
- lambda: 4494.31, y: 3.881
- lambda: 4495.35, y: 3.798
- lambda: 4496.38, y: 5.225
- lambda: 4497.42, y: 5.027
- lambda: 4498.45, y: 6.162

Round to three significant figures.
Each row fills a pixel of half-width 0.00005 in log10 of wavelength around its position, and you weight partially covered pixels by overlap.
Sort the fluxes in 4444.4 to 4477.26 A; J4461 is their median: 5.00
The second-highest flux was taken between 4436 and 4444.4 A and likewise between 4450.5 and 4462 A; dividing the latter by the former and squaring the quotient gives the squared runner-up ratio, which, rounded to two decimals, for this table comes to 0.90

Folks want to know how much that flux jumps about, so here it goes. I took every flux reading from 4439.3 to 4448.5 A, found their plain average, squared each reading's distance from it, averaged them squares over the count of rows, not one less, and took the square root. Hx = 1.05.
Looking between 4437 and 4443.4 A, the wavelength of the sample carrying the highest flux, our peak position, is 4441.84 A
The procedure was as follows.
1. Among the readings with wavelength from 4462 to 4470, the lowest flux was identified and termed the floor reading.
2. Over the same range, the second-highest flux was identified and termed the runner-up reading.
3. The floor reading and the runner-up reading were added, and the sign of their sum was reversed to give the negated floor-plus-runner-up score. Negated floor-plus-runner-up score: -9.8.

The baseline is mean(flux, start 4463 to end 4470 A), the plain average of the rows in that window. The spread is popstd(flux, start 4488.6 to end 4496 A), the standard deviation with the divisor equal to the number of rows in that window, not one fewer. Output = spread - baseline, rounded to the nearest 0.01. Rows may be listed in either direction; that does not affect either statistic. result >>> -3.67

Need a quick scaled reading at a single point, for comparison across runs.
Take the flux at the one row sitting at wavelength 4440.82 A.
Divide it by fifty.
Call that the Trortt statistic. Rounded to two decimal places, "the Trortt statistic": 0.10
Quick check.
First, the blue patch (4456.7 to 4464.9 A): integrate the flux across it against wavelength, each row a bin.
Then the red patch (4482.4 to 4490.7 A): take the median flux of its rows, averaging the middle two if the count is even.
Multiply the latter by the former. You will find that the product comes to 189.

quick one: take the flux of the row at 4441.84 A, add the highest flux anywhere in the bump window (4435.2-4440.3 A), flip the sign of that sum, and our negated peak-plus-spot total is -12.2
